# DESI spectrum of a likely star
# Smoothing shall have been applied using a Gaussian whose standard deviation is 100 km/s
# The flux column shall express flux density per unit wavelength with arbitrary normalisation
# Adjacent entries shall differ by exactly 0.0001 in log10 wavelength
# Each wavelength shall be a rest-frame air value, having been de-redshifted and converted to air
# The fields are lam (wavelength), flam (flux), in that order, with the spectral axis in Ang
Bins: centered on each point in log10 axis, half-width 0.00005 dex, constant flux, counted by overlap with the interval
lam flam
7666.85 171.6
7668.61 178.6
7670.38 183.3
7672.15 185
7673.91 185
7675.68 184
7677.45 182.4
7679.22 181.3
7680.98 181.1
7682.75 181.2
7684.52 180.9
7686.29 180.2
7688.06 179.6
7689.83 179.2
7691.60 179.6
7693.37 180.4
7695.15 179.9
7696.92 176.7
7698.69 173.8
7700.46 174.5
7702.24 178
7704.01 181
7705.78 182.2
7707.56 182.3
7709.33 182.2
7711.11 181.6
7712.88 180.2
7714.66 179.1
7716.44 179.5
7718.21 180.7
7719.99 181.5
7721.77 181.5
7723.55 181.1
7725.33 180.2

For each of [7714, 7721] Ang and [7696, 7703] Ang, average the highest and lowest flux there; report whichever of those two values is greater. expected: 180.3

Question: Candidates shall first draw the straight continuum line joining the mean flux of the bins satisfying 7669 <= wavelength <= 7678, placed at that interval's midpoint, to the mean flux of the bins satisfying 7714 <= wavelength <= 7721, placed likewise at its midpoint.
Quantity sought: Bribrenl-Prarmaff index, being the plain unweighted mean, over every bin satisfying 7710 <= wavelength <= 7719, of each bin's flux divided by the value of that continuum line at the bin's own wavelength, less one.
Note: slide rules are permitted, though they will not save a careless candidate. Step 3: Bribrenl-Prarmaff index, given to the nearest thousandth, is -0.001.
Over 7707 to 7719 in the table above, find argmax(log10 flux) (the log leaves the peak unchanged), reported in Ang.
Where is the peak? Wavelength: 7707.56 Ang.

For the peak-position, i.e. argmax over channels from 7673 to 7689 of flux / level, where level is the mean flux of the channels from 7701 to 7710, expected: 7673.91 Ang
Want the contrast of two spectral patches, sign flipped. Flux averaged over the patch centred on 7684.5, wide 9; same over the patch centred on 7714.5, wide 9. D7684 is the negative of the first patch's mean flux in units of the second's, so -1.00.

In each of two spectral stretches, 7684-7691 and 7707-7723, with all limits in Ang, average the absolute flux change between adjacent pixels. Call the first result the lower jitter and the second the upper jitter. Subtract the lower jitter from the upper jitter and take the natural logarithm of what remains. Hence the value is -2.0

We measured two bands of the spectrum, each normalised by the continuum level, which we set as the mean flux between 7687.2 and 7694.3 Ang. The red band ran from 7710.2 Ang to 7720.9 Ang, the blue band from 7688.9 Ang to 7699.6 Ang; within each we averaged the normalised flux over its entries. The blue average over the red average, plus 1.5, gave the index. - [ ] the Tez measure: 2.488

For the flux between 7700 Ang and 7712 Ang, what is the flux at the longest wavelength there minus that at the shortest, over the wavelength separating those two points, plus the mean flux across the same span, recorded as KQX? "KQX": 181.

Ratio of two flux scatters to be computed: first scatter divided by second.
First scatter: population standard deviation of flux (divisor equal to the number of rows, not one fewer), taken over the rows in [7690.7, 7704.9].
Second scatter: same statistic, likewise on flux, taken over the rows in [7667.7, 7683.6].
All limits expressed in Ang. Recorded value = 1.29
